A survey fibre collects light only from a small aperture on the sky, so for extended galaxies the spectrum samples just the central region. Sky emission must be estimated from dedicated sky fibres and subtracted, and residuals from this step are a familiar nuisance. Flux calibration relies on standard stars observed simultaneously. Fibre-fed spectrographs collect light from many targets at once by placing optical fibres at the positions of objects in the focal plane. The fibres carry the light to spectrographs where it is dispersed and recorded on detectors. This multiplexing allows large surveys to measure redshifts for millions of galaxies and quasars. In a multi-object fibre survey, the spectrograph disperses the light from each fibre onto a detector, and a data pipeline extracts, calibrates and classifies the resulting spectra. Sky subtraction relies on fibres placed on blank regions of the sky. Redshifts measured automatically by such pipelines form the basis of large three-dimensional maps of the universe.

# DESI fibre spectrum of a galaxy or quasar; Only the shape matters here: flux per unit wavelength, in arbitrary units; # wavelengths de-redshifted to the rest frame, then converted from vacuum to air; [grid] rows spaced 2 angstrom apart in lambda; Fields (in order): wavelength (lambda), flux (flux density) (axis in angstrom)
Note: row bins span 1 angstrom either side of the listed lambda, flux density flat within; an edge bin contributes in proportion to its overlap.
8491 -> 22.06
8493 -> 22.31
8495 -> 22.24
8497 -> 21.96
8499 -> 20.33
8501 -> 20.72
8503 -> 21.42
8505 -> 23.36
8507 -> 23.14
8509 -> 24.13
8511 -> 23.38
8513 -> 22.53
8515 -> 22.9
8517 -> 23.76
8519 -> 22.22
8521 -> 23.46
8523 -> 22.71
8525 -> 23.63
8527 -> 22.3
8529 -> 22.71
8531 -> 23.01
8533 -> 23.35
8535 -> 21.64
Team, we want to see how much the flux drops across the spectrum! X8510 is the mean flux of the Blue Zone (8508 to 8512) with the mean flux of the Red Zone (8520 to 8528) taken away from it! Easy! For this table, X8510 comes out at 0.7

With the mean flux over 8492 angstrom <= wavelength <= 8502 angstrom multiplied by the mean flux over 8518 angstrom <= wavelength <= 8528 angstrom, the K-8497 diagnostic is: 492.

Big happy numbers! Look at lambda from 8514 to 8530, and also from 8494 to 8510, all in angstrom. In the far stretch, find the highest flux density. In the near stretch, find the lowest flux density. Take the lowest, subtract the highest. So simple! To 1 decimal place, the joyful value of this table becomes -3.4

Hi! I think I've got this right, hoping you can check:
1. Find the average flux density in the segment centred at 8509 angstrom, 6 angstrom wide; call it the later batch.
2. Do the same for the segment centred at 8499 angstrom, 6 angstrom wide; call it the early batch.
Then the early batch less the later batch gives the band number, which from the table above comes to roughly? -2.5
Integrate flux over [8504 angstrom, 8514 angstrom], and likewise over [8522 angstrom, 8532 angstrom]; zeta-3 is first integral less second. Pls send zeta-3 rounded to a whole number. 4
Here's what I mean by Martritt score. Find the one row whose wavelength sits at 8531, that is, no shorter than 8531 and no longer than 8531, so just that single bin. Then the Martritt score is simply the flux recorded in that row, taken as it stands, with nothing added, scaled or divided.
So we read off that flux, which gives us 23.01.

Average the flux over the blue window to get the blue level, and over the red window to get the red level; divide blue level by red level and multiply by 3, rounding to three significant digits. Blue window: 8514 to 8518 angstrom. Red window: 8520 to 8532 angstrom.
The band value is 3.05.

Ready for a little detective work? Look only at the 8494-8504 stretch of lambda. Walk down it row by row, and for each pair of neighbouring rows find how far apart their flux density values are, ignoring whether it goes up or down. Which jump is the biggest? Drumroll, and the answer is 1.6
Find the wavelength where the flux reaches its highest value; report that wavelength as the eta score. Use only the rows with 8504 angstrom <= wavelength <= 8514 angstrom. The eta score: 8509 angstrom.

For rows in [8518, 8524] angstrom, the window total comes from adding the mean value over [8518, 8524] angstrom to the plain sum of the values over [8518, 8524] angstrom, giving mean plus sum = 91.2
